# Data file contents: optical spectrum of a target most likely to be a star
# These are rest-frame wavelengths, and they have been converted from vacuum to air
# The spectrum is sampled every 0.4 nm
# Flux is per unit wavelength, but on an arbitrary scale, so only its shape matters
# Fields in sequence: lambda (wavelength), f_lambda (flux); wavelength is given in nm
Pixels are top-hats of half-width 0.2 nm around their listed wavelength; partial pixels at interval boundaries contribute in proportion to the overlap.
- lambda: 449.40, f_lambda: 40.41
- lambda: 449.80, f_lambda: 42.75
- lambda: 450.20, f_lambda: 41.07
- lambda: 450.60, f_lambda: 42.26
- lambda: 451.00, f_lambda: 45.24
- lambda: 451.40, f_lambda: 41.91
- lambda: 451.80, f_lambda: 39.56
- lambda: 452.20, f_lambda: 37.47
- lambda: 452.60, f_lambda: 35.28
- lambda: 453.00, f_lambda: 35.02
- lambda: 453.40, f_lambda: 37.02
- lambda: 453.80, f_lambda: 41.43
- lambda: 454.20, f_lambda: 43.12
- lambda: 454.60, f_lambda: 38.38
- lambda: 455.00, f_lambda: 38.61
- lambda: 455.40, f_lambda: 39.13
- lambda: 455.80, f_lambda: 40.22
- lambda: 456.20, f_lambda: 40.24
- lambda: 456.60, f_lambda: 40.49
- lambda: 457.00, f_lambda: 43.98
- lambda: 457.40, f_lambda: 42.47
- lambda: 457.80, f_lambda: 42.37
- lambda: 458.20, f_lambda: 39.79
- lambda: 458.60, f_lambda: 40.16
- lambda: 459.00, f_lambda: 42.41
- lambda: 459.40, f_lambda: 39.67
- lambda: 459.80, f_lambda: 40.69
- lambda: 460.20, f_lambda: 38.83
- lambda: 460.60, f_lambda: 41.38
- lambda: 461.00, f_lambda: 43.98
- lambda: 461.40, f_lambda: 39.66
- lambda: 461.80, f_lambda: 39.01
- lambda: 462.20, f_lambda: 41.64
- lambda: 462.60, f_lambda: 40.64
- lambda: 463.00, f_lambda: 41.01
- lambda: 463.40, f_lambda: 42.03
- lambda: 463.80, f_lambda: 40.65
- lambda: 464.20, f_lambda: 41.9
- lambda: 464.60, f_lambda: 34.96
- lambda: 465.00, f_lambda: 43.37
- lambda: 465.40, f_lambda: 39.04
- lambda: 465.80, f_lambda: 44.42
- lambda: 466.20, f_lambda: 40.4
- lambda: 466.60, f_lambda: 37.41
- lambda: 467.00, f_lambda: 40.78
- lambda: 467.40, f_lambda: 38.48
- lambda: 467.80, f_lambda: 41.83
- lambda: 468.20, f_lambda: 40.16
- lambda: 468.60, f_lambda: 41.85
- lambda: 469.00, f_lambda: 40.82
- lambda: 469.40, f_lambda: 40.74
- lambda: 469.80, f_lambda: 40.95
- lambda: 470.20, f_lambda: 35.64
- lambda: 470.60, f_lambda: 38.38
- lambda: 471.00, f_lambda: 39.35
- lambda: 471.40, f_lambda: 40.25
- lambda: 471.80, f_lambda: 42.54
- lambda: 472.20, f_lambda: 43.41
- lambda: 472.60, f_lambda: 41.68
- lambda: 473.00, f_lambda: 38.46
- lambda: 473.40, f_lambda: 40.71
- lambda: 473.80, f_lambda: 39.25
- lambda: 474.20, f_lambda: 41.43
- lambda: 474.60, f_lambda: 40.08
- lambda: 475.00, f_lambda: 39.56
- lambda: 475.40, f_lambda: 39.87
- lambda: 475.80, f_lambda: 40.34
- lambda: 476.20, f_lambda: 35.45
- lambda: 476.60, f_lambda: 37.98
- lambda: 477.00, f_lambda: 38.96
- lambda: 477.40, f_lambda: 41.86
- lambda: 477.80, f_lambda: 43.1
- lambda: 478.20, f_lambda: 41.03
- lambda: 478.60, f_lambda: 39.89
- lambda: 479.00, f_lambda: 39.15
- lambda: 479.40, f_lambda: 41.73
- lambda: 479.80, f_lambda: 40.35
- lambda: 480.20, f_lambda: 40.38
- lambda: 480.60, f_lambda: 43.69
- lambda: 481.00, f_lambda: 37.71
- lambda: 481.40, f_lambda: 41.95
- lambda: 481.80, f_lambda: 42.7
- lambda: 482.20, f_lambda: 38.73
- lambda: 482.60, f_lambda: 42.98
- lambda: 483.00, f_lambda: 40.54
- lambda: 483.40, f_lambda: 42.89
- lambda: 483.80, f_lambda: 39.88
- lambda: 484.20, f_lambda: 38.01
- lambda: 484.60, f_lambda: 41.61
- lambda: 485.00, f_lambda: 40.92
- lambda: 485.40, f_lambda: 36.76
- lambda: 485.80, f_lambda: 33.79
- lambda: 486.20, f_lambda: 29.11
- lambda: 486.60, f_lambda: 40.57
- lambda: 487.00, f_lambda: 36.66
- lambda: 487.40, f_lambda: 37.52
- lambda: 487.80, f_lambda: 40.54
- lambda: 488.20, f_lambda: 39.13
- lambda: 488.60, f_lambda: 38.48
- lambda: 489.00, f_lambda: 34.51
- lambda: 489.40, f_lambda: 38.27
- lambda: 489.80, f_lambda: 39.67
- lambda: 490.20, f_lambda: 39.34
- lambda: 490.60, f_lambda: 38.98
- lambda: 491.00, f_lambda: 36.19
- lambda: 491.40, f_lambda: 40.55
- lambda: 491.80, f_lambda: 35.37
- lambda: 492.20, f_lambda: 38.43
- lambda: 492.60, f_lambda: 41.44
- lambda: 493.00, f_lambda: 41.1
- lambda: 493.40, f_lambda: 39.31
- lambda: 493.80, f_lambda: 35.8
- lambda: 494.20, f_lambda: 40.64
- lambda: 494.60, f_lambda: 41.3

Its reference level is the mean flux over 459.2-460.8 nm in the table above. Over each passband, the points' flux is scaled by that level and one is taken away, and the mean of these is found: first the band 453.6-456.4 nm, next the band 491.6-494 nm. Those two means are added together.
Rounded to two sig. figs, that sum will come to -0.039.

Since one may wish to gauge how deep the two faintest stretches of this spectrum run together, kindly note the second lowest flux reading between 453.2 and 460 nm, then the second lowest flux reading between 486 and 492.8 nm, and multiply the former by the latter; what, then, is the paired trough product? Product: 1324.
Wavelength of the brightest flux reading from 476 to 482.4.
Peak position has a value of 480.60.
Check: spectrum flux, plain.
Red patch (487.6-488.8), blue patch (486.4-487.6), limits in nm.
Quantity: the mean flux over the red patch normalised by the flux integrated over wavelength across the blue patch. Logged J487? 0.86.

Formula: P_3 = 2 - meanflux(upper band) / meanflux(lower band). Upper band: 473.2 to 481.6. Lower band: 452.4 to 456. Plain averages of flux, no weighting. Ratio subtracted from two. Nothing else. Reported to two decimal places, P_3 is 0.96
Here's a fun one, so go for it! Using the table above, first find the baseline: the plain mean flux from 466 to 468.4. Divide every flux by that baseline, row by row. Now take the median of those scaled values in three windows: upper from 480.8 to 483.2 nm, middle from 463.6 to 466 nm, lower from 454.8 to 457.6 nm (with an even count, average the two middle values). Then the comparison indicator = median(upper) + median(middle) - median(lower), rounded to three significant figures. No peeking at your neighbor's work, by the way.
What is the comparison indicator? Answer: 1.06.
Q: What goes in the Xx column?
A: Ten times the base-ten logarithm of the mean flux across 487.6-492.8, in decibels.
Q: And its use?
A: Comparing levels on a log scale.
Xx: 15.9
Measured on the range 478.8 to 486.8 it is 16.0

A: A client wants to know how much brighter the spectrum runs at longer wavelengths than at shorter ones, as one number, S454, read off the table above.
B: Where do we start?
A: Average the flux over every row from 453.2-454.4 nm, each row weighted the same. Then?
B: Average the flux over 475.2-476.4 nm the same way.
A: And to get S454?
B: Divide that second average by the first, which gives 0.951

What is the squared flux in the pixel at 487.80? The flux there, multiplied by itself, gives 1643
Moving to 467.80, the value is 1750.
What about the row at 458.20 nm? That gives 1583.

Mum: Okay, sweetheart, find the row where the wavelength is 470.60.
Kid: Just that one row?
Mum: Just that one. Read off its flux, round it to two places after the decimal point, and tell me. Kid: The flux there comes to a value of 38.38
